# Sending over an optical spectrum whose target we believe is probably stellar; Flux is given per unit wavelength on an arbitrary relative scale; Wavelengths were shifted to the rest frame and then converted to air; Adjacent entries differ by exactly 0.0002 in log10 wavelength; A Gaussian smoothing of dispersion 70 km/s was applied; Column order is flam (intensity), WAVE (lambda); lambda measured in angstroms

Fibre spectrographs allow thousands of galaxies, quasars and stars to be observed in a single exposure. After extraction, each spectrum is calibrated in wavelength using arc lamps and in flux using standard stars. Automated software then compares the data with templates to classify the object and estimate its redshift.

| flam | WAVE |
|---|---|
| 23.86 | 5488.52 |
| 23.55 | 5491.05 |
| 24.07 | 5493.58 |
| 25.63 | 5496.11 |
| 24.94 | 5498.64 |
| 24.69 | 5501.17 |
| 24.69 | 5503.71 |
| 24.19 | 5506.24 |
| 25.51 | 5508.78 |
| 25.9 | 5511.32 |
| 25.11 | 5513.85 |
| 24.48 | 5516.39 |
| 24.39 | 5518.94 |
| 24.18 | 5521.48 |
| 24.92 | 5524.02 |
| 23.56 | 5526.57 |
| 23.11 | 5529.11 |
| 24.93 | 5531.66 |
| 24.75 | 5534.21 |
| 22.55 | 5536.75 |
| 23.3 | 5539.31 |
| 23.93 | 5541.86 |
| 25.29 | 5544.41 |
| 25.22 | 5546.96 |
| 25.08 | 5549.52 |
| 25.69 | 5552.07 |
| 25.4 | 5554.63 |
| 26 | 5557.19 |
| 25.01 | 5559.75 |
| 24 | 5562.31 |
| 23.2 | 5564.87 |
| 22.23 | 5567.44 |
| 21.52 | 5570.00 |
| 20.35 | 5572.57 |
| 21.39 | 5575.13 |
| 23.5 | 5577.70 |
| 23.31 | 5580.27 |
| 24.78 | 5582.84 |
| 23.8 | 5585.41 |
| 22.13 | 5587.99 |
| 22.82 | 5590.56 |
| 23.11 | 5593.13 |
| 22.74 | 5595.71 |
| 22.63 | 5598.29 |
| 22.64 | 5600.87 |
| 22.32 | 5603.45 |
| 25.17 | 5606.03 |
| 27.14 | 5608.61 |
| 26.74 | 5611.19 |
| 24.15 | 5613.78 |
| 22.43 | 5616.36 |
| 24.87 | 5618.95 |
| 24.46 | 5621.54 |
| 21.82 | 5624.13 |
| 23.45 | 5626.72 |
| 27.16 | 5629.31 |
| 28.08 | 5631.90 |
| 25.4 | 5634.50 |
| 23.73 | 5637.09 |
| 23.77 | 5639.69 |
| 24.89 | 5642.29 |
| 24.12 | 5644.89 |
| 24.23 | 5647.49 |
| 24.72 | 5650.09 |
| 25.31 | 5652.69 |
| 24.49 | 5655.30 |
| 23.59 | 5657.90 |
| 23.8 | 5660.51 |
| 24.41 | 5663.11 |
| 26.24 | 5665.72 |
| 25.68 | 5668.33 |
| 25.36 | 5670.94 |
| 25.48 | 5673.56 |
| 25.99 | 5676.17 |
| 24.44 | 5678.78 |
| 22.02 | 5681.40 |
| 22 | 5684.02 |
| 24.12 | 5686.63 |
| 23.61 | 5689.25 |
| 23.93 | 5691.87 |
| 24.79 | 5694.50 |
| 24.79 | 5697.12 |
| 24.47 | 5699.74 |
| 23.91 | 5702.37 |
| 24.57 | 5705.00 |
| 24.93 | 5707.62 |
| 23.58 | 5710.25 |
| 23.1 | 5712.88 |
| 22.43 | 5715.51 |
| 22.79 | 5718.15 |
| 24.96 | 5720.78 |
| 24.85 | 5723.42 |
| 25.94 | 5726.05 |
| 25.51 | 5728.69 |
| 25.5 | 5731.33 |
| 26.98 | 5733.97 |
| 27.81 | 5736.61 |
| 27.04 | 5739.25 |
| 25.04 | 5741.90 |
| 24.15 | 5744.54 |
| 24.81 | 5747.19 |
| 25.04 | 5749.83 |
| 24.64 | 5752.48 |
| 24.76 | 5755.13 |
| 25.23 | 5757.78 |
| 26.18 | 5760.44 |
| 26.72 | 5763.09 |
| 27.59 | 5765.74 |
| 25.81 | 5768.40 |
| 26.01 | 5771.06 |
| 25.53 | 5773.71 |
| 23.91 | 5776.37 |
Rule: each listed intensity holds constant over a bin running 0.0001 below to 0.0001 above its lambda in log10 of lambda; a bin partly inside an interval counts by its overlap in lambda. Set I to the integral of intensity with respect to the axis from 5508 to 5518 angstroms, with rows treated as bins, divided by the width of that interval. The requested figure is 25.2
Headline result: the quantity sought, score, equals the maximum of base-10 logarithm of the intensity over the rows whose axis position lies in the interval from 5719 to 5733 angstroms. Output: 1.41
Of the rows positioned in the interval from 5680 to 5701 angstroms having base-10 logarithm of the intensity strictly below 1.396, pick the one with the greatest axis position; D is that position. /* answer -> 5699.74 angstroms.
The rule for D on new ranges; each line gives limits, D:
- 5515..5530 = 5529.11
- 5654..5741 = 5723.42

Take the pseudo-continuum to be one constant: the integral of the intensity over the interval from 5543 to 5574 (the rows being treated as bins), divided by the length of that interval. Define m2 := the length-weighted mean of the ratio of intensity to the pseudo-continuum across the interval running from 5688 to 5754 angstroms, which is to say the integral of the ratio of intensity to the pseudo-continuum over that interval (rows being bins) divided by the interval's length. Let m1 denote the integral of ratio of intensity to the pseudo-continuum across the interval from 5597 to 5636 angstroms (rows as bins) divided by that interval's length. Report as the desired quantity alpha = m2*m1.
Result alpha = 1.05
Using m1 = 1.02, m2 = 1.03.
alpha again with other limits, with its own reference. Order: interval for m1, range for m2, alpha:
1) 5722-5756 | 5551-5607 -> 1.03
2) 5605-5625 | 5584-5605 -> 0.97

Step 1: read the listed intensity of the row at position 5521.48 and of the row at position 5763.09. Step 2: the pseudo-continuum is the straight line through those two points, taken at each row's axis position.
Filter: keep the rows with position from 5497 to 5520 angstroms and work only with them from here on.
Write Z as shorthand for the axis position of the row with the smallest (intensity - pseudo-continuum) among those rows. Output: 5506.24 angstroms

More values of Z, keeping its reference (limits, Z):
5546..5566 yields 5564.87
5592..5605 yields 5603.45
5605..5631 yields 5624.13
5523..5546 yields 5536.75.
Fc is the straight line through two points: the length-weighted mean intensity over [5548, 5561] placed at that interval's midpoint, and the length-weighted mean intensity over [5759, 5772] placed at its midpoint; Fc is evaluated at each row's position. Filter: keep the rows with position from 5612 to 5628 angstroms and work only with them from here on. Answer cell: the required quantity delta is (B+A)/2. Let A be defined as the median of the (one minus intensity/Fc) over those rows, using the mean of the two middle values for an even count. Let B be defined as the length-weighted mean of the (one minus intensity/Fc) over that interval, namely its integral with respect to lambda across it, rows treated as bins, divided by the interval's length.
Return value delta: 0.079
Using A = 0.08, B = 0.082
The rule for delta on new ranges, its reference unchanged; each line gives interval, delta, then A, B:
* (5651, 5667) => 0.054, 0.06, 0.050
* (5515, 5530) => 0.042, 0.04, 0.045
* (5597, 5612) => 0.060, 0.07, 0.051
